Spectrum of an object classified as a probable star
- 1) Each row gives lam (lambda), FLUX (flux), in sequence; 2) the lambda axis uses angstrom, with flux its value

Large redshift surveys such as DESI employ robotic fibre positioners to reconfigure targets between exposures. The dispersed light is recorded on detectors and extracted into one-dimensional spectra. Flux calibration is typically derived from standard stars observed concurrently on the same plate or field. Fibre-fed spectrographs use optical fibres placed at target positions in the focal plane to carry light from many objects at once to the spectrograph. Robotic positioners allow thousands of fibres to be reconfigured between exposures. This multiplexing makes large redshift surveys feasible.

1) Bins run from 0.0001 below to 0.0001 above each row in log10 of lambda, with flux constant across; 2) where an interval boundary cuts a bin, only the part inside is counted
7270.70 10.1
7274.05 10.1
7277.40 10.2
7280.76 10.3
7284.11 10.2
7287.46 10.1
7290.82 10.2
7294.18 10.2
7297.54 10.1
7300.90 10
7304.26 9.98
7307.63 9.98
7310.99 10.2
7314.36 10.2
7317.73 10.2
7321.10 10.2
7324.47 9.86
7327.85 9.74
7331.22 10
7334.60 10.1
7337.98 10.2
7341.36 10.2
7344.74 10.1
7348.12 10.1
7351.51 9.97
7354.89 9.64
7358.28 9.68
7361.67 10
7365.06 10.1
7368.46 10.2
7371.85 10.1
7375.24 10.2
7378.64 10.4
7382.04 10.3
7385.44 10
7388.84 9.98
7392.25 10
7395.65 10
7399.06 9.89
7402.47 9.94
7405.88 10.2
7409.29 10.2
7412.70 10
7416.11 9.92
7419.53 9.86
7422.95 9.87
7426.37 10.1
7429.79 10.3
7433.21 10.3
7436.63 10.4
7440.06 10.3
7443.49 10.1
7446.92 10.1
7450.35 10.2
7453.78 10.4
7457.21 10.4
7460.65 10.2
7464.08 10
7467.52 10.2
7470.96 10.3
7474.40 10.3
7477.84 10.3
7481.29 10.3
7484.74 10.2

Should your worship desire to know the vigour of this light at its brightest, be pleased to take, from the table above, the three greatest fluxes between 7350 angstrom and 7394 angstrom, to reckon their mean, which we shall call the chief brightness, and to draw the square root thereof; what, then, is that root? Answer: 3.21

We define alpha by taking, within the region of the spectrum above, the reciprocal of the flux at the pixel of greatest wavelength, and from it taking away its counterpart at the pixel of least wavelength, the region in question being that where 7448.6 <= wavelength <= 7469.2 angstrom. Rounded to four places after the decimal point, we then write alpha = 0.0000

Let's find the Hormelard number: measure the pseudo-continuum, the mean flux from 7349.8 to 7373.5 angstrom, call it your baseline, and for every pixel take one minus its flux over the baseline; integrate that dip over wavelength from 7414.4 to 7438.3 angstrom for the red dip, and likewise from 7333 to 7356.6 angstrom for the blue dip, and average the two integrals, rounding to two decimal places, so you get -0.29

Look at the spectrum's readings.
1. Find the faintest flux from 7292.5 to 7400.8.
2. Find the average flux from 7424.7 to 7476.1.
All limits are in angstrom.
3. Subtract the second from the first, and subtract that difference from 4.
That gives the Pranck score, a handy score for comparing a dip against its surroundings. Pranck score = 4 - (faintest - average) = 4.60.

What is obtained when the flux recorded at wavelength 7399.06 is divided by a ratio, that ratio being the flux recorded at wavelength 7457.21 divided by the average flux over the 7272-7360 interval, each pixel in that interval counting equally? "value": 9.6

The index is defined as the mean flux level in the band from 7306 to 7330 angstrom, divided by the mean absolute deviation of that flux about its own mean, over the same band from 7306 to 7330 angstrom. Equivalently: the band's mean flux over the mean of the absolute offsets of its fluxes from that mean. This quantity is 60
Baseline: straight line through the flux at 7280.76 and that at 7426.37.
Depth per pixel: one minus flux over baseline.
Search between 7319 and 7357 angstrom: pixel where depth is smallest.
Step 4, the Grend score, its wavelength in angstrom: 7341.36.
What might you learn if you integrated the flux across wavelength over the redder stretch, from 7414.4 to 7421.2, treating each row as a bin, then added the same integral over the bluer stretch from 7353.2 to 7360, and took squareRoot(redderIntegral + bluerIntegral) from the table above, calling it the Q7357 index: 11.5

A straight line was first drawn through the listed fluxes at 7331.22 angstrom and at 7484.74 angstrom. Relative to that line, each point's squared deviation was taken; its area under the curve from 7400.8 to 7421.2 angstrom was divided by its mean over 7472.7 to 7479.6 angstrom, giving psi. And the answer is 43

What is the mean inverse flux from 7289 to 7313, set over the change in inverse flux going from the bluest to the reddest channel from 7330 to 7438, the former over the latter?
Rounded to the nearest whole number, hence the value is -26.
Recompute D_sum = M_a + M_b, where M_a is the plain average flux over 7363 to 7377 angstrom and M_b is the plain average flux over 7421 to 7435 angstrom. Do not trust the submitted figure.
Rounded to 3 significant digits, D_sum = 20.3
